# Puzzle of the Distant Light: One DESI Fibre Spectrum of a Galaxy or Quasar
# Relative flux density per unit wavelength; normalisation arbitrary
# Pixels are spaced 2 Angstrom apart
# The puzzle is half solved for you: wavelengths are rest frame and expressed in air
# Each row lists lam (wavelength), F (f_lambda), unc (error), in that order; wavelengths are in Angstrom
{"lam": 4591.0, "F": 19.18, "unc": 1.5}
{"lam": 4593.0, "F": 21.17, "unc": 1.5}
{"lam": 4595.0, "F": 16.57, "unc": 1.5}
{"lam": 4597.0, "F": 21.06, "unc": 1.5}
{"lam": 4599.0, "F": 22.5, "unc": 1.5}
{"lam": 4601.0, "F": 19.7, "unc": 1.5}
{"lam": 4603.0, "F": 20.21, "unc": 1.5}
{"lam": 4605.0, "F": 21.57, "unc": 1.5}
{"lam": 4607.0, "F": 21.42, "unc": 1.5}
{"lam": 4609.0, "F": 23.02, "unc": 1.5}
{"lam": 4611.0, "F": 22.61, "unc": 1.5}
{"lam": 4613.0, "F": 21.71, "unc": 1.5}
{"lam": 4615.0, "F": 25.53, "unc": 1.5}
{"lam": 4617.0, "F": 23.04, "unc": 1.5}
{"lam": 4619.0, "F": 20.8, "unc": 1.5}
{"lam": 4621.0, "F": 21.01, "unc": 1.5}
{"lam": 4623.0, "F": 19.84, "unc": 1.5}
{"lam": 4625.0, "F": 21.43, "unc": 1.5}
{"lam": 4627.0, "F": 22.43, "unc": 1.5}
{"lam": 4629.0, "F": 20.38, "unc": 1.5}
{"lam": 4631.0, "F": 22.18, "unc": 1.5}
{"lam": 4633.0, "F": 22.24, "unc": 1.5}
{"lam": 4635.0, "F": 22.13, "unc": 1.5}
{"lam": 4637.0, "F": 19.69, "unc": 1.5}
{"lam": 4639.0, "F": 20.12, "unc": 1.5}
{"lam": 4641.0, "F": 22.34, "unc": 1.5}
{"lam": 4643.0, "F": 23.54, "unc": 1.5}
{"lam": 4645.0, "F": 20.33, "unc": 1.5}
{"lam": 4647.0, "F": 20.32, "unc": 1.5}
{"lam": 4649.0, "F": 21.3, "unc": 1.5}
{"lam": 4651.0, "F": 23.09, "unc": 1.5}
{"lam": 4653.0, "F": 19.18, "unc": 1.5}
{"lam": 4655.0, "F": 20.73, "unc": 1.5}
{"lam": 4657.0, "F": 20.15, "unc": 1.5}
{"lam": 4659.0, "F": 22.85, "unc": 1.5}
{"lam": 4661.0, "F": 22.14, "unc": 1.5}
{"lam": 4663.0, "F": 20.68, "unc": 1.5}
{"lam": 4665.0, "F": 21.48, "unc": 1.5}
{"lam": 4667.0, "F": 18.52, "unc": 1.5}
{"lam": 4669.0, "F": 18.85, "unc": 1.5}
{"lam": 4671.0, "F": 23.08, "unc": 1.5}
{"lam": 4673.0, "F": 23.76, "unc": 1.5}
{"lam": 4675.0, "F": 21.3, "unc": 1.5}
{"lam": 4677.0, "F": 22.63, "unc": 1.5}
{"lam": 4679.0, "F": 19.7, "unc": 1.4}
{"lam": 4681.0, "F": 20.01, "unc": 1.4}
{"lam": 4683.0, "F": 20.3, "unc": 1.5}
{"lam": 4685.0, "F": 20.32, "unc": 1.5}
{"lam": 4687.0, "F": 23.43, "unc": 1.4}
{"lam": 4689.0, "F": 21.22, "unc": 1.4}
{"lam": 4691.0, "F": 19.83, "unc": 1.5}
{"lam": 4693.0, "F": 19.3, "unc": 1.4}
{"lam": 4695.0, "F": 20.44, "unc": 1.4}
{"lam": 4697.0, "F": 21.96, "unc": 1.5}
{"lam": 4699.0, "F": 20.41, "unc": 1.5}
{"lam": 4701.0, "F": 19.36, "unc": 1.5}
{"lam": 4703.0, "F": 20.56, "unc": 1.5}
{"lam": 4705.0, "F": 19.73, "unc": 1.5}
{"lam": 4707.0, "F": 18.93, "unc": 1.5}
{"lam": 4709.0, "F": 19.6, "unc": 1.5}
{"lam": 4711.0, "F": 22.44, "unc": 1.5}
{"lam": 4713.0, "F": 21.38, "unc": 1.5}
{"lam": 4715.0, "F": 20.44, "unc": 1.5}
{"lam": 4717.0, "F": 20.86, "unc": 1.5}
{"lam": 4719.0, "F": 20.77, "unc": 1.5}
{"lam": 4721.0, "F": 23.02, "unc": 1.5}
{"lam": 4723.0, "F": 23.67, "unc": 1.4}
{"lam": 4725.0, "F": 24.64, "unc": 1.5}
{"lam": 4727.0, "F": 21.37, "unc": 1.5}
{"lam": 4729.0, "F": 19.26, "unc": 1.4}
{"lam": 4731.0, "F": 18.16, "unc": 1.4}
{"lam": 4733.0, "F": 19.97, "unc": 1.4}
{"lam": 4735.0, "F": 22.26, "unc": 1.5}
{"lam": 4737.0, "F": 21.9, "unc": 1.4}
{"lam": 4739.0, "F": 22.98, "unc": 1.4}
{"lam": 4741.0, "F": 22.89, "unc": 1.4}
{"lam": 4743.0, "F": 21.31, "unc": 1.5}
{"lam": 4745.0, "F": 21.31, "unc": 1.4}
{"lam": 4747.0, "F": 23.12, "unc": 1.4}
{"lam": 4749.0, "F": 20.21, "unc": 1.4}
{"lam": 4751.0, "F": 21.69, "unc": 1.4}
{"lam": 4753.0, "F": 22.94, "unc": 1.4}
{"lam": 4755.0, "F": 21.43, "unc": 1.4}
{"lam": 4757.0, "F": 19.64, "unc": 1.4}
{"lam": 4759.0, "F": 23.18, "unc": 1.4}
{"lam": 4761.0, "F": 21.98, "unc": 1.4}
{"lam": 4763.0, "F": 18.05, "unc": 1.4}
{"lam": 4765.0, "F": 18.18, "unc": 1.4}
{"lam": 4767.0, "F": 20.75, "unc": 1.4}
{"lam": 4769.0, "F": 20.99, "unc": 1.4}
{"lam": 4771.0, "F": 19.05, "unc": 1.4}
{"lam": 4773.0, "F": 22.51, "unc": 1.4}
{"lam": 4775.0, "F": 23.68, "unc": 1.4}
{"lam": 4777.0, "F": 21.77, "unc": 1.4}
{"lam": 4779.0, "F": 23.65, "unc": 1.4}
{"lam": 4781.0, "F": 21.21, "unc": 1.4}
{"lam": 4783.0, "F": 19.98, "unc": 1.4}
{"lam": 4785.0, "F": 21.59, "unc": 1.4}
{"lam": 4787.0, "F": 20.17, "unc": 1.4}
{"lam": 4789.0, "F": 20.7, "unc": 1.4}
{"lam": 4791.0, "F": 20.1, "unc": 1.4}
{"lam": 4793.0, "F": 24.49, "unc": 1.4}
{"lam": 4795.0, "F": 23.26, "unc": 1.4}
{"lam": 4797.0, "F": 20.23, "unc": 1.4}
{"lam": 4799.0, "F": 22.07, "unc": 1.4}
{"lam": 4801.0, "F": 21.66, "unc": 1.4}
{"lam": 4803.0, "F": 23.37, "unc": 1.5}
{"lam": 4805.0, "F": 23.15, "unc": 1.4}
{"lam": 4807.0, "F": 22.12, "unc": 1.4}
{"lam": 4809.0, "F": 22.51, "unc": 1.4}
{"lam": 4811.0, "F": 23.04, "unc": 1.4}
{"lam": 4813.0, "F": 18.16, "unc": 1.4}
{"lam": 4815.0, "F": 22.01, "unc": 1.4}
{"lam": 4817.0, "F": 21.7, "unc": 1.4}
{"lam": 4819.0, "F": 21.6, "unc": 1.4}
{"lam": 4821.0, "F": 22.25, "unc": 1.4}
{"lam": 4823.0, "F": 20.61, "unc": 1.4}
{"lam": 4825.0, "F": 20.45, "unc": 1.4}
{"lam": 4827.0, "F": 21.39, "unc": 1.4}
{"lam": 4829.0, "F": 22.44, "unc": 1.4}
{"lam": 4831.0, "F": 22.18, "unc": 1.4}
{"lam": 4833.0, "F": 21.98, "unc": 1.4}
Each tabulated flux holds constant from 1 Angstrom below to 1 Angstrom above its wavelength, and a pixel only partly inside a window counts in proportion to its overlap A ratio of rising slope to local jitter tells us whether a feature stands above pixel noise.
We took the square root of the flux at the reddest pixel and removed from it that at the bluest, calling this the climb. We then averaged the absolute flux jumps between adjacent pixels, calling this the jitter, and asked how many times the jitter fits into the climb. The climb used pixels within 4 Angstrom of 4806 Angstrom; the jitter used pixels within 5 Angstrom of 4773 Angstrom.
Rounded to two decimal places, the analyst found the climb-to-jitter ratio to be -0.04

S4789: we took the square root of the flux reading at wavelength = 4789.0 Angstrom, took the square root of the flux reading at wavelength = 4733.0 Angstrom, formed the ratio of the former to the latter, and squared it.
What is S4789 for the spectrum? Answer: 1.04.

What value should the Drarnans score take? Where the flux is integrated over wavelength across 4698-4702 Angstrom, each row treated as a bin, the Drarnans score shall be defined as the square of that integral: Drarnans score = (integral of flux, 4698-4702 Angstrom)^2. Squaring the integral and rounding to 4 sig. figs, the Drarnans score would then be 6327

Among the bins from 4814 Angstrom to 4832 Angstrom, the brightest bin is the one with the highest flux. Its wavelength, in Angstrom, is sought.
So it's 4829.0 Angstrom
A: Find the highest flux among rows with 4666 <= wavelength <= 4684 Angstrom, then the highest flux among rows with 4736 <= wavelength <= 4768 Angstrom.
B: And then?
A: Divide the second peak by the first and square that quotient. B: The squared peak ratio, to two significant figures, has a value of 0.95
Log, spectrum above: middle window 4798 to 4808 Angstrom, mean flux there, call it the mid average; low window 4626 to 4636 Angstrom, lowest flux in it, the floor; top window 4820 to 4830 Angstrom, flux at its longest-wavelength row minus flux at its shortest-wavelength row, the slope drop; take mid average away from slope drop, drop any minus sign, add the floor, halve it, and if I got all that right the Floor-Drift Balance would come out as 21.3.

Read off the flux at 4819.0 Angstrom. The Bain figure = 21.6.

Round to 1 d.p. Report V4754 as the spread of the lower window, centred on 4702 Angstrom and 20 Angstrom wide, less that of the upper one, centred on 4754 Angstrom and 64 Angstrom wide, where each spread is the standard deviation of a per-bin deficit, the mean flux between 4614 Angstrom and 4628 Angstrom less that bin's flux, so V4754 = -0.6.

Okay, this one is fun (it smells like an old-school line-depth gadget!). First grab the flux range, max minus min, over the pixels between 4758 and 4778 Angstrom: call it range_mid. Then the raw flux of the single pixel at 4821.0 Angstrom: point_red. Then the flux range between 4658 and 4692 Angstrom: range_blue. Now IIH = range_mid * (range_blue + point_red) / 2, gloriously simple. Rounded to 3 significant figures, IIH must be 77.4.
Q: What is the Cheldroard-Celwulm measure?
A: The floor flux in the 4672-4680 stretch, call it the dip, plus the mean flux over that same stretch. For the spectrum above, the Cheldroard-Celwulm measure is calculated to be 41.5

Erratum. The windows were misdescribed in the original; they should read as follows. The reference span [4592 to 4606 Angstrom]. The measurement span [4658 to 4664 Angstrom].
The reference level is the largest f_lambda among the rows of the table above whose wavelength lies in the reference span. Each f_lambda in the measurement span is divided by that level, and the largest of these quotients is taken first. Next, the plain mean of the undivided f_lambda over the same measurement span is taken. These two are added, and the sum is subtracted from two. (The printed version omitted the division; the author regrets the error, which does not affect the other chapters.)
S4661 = -20.9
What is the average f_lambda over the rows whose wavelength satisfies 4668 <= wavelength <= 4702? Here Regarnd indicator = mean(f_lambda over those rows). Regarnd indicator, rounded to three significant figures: 20.9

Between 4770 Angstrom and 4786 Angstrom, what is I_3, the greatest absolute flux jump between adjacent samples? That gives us 3.5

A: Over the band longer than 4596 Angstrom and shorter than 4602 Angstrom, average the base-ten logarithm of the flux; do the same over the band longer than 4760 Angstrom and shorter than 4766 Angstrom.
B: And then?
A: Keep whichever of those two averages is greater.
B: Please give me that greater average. 1.32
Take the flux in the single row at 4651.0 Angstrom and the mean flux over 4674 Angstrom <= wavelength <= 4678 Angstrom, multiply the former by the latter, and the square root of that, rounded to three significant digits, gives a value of 22.5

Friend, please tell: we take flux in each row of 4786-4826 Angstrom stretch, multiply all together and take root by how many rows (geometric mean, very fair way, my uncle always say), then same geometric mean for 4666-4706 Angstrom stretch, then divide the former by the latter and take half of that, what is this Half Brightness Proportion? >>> 0.523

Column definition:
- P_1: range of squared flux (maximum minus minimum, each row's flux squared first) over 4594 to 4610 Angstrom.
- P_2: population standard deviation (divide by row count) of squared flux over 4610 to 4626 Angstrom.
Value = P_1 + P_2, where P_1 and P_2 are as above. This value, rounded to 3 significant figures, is 330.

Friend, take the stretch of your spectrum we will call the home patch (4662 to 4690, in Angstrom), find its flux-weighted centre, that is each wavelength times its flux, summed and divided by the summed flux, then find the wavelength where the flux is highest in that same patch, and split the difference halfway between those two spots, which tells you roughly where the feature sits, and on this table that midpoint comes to 4674.5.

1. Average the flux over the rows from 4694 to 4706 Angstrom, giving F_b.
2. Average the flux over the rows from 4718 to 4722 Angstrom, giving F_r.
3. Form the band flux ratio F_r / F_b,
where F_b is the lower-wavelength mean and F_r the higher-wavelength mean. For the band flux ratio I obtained 1.073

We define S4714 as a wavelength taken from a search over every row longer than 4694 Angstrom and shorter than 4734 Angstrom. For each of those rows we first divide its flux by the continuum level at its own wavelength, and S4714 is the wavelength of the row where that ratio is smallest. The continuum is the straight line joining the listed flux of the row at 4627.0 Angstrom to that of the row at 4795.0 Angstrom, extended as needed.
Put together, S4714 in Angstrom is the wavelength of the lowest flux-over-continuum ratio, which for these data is 4731.0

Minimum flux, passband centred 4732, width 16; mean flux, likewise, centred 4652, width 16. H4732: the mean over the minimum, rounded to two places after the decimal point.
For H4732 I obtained 1.16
